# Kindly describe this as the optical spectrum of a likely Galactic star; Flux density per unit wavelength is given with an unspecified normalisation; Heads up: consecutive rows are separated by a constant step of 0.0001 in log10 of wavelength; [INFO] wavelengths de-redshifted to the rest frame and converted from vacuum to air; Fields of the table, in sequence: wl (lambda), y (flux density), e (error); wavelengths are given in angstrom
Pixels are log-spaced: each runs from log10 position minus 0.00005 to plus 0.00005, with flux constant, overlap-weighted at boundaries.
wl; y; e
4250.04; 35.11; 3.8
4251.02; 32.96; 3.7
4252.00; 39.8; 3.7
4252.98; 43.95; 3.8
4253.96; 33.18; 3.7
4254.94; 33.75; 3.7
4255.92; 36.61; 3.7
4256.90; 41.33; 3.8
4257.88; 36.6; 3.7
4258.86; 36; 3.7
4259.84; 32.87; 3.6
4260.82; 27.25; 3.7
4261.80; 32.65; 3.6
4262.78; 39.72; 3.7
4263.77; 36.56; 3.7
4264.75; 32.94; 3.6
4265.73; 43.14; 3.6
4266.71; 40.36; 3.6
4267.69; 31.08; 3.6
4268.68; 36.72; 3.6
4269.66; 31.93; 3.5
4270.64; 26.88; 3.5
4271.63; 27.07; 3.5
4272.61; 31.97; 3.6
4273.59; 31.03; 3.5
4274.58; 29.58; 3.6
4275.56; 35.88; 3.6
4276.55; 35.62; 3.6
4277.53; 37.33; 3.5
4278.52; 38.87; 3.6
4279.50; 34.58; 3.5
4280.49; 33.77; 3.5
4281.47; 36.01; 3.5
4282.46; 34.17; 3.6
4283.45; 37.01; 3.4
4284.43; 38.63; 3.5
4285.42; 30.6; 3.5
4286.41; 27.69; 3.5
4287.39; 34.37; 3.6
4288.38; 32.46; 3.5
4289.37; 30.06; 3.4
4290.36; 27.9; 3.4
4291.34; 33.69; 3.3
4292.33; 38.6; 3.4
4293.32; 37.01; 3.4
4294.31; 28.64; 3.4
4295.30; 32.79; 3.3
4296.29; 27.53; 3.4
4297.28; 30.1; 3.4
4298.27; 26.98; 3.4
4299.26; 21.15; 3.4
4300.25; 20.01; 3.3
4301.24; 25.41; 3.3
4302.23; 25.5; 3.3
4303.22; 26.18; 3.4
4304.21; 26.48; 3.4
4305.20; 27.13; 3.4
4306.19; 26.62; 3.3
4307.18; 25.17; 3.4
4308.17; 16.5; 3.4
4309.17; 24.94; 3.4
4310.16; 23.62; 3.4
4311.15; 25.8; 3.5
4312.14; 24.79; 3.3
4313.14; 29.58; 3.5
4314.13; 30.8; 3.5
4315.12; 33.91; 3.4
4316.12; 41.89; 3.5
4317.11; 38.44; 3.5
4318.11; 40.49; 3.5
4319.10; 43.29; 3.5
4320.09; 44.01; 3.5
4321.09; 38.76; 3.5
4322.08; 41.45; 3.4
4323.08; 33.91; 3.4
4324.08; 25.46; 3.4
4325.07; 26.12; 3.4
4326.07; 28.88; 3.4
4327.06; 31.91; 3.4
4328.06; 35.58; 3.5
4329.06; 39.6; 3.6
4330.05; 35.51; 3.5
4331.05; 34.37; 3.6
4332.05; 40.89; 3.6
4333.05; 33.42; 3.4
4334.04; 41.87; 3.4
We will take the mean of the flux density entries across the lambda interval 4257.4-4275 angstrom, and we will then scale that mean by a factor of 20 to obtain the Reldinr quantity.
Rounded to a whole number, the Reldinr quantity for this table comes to 672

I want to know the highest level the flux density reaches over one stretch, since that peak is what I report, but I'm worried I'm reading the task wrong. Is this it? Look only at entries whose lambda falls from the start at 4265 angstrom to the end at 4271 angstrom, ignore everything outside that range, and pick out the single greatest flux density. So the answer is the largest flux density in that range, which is 43.14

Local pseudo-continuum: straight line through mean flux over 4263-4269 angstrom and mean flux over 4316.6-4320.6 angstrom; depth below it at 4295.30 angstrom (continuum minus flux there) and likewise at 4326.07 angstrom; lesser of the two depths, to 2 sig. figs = 6.7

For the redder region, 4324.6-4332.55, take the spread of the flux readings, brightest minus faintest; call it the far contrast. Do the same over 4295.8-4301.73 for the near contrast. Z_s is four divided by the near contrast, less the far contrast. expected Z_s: -14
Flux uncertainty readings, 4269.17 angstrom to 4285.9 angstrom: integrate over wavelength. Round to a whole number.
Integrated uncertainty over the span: 59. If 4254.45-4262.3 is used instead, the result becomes 29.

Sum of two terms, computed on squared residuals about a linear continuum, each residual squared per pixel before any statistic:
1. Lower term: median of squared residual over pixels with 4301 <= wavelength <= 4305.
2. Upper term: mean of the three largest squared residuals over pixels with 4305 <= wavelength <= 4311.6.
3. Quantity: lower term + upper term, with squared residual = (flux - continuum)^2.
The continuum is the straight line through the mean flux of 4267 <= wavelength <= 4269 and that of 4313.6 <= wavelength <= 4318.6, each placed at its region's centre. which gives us 345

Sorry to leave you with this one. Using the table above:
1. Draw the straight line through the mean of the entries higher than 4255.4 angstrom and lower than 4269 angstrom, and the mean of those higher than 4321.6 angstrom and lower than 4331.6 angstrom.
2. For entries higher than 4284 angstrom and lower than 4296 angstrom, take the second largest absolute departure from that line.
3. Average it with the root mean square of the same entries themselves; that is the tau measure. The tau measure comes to 19.9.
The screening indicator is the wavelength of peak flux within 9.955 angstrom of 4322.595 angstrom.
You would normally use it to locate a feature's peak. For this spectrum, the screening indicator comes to 4320.09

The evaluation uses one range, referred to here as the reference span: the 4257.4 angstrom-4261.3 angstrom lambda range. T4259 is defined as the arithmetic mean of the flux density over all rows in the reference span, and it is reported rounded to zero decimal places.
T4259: 33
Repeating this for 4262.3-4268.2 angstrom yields 37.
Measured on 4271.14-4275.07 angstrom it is 30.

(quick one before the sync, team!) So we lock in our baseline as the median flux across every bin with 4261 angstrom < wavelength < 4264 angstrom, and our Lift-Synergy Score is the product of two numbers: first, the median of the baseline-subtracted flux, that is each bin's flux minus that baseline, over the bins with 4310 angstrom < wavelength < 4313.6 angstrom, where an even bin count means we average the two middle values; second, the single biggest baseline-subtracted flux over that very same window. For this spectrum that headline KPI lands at 79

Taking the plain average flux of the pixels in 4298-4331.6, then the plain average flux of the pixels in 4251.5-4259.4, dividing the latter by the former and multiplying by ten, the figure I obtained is 12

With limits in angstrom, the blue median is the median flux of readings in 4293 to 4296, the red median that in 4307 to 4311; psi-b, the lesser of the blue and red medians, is 24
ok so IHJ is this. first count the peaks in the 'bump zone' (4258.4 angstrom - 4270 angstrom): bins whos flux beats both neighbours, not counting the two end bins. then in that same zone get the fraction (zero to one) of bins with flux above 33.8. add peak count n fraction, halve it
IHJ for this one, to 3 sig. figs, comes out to 1.75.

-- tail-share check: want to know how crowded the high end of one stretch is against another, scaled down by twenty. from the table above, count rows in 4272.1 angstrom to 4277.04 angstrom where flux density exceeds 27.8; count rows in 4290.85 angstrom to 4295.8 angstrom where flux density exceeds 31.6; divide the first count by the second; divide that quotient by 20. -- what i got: 0.06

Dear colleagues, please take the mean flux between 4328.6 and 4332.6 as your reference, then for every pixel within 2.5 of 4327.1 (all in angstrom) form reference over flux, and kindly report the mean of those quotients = 1.18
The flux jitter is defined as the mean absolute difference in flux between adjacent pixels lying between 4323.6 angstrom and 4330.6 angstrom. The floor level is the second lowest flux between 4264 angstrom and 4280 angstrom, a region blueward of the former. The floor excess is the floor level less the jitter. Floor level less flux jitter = 24.0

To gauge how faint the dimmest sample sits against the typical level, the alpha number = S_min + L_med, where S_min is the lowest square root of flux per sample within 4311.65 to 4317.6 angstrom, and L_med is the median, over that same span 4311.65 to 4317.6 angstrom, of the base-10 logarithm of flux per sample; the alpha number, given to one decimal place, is 6.5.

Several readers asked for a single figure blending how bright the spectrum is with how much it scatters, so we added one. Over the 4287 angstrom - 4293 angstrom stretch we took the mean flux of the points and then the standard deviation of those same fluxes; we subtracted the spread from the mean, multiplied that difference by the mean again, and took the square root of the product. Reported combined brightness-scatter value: 31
